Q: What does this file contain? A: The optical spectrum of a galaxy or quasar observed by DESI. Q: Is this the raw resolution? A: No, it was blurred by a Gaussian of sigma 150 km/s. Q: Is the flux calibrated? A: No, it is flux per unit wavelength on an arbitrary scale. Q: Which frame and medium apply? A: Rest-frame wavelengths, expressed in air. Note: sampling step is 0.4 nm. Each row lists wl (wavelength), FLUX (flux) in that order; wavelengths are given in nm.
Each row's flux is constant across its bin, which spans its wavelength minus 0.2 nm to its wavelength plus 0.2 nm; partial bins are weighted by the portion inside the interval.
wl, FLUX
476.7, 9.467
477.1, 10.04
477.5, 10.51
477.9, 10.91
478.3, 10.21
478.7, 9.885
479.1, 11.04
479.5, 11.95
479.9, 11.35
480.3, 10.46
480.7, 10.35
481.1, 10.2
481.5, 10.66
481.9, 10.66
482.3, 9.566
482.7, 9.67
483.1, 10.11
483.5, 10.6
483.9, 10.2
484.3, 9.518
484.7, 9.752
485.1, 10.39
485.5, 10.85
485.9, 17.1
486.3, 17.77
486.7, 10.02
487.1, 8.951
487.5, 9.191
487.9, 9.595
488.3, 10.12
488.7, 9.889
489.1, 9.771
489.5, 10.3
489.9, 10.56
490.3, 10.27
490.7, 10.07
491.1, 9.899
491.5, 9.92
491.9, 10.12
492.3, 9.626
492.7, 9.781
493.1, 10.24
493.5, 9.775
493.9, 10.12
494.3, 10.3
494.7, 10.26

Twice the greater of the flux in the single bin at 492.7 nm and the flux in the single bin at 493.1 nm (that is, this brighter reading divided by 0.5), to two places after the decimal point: 20.48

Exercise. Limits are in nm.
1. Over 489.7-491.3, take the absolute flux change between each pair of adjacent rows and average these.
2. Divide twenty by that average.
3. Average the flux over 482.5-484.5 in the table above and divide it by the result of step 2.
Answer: 0.11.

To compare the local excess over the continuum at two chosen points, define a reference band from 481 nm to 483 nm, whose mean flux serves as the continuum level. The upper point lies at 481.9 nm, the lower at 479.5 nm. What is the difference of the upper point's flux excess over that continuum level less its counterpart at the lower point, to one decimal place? -1.3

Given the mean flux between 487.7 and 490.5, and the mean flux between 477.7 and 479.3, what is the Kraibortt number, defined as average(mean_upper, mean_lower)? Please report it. 10.29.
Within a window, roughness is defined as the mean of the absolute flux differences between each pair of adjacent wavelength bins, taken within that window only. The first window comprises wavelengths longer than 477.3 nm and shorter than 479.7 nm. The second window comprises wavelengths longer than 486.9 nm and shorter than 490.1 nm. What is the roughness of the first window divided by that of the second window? 2.12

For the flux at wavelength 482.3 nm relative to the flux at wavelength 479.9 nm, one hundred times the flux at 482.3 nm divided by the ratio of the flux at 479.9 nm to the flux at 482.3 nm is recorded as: 806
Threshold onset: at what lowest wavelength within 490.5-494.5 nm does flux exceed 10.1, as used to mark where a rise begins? 491.9 nm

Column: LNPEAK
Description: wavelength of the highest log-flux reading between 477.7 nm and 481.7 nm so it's 479.5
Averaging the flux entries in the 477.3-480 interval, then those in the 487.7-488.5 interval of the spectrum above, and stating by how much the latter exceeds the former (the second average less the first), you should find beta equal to -1.0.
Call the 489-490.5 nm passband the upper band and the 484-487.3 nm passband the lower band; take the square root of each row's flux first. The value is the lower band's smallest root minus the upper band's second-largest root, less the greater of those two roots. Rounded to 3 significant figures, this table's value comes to -3.43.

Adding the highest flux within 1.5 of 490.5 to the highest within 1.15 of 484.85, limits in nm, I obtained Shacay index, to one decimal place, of 27.7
